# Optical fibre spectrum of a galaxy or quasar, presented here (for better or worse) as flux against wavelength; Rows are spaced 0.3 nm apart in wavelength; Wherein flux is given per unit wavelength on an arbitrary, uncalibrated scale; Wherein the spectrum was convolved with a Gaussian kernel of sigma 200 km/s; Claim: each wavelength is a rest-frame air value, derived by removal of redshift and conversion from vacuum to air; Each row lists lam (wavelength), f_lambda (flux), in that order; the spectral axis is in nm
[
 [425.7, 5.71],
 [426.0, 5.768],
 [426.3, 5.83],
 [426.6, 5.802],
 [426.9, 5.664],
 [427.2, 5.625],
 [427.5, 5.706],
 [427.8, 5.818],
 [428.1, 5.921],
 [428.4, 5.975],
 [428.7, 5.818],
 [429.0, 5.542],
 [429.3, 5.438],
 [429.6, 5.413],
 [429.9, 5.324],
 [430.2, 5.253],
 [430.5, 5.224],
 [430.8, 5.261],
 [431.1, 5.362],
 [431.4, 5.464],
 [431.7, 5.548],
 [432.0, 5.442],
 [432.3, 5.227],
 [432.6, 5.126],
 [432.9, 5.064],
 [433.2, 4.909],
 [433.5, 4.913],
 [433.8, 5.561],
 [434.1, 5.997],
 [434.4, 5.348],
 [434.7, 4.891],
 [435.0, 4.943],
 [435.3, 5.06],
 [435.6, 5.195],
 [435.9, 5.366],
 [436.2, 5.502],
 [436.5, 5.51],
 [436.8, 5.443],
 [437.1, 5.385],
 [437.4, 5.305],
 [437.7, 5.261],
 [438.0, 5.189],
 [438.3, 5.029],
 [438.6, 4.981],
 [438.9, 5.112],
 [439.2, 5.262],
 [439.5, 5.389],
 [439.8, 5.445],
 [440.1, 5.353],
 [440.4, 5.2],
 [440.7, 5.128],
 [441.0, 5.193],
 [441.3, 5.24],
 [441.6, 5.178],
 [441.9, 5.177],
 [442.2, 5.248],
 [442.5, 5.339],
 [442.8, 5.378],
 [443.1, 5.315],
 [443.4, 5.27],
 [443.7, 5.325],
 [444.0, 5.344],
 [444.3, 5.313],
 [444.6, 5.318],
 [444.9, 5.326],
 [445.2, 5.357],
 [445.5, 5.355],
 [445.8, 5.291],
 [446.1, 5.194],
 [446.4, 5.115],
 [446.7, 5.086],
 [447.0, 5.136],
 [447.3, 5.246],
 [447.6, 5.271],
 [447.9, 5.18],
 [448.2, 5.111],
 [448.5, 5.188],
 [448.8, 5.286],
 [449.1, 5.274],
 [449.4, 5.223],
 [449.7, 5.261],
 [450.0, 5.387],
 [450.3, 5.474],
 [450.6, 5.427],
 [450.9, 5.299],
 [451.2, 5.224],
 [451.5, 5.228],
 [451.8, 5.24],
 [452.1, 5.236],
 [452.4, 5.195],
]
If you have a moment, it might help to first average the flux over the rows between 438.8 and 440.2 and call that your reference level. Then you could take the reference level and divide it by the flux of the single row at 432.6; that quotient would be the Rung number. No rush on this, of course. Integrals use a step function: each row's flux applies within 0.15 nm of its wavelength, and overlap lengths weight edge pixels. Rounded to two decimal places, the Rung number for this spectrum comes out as 1.04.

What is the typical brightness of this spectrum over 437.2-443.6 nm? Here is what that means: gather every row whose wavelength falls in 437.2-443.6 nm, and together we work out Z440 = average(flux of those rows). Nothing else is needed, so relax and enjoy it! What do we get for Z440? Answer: 5.24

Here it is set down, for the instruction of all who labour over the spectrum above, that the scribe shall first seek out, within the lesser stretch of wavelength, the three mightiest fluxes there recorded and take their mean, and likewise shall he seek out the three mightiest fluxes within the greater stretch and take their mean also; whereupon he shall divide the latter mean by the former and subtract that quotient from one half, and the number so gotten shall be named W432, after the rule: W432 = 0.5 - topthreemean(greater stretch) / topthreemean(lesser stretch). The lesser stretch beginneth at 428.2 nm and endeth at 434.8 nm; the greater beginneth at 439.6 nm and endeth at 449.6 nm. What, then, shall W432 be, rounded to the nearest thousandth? -0.409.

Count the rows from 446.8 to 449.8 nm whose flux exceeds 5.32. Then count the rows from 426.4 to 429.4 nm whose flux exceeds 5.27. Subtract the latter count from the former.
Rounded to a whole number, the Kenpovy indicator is -10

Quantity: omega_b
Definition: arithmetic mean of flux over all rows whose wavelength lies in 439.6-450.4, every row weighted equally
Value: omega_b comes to 5.26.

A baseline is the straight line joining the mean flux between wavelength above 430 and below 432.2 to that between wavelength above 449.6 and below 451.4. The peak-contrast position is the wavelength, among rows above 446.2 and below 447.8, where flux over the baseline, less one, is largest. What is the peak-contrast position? 447.6 nm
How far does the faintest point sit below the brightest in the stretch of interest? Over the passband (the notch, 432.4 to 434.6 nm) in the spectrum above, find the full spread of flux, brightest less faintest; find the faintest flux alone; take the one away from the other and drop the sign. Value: 3.82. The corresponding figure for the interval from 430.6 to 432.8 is 4.70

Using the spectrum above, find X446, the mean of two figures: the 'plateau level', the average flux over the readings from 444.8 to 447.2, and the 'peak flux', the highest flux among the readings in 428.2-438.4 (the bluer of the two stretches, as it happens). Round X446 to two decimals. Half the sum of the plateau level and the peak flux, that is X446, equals 5.61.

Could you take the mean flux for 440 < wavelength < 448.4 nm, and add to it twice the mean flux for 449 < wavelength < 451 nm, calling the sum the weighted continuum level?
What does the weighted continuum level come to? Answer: 15.92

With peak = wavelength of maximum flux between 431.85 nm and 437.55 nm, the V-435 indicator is 434.1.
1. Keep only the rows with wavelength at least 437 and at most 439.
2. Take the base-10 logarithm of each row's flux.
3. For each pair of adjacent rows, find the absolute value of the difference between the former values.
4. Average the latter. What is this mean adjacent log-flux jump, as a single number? 0.0075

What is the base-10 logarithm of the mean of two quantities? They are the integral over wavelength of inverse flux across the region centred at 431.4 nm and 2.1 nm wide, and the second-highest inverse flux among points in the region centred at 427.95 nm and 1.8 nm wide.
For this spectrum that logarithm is -0.55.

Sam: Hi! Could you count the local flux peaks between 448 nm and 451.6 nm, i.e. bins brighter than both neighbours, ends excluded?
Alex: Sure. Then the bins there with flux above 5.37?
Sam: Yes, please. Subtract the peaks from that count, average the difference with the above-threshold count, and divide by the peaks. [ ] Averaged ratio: 1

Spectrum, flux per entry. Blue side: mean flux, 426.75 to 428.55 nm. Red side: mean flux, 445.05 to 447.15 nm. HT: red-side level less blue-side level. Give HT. -0.57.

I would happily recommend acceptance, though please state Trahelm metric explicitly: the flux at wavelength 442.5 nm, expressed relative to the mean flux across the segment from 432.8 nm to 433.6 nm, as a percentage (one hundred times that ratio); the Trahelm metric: 108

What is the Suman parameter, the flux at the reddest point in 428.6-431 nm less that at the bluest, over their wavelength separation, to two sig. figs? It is -0.27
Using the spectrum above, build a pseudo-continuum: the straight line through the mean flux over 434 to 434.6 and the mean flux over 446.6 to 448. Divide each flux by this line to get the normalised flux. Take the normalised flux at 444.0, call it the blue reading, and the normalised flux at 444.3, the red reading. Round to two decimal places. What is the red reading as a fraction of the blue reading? 1.00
